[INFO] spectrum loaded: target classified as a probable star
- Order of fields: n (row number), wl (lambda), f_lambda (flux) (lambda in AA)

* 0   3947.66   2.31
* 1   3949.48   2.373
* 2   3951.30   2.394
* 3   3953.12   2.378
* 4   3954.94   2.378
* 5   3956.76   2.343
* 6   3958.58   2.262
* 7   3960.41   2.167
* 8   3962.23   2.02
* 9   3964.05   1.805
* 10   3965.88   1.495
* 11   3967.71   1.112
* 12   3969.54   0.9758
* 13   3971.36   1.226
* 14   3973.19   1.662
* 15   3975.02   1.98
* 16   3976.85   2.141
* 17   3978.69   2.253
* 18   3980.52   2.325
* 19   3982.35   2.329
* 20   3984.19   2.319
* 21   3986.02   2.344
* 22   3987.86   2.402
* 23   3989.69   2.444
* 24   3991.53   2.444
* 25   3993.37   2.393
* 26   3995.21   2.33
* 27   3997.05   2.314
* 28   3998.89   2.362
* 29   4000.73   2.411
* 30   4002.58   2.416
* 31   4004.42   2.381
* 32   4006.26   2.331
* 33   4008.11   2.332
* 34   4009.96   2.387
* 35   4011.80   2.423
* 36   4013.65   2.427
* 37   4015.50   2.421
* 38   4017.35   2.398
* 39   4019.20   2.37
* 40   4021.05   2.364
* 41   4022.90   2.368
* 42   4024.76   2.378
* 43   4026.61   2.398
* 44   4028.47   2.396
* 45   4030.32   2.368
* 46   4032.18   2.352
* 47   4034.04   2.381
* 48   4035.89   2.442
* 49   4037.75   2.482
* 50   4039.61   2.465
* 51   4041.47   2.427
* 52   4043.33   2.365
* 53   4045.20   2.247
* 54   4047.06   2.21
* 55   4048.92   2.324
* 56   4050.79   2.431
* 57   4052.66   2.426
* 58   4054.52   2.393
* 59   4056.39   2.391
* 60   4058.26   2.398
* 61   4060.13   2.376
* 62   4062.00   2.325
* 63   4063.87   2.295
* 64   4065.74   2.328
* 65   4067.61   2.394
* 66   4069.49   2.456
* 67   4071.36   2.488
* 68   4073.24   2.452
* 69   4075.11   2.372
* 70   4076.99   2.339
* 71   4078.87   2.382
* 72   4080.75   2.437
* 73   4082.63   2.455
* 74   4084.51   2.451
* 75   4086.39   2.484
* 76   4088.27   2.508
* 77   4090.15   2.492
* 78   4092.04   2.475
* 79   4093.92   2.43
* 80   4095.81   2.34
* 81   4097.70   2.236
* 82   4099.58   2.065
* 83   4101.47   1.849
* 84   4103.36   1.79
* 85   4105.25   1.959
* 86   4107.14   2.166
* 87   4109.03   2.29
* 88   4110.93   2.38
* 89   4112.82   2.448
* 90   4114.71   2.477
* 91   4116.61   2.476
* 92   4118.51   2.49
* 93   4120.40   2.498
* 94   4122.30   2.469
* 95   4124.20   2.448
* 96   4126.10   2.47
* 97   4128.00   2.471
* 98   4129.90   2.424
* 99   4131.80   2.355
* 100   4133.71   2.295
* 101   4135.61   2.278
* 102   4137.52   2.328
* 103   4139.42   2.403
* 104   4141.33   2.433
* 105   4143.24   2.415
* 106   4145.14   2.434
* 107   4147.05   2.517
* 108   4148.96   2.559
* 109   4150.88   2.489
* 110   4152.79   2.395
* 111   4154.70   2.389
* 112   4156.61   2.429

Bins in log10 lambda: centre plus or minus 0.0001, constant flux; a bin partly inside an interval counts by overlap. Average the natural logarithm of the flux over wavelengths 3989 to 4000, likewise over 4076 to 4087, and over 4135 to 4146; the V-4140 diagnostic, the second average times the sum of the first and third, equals 1.54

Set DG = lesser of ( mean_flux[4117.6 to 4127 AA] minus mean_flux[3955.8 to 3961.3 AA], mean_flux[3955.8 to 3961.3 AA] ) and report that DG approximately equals 0.22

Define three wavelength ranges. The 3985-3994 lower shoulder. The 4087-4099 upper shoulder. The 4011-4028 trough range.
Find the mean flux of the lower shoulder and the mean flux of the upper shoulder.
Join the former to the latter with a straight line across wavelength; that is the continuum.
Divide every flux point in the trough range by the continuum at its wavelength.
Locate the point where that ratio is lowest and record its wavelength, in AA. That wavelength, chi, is 4021.05 AA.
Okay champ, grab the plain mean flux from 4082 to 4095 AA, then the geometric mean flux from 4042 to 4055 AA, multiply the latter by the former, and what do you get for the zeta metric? 5.8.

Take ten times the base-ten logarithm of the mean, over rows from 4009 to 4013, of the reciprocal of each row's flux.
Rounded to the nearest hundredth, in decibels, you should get -3.81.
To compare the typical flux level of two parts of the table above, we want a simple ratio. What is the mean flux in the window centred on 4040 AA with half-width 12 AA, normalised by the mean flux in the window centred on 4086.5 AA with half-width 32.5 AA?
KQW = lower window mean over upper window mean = 1.01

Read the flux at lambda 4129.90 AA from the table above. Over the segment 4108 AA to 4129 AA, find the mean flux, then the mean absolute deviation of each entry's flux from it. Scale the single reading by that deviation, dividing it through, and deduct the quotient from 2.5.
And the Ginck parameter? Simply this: -57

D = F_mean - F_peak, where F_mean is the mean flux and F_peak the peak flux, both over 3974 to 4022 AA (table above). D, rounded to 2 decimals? -0.10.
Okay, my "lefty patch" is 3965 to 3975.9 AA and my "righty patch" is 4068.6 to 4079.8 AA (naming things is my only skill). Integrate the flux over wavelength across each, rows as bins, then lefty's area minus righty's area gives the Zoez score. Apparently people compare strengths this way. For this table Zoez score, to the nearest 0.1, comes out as -11.7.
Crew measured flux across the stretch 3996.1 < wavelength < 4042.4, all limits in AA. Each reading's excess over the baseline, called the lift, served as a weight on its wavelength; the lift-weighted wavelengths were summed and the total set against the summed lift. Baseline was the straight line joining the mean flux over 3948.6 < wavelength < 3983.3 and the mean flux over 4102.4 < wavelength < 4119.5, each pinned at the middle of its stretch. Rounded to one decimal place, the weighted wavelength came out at 4018.9 AA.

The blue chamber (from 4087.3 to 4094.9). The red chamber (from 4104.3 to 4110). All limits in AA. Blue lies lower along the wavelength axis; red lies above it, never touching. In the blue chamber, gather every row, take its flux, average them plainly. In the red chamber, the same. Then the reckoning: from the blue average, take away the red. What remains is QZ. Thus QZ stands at 0.34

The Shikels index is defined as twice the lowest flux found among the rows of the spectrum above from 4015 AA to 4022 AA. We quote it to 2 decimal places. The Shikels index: 4.73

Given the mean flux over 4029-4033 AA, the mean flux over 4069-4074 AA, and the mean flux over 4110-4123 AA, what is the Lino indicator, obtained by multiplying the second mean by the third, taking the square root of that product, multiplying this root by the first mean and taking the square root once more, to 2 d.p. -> 2.41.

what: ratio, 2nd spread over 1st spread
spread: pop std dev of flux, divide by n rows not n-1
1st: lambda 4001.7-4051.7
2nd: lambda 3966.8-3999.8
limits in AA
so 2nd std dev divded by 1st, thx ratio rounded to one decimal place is 8.2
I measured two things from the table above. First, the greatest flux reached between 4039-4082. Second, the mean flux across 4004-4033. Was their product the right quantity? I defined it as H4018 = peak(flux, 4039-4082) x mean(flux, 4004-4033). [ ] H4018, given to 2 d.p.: 5.92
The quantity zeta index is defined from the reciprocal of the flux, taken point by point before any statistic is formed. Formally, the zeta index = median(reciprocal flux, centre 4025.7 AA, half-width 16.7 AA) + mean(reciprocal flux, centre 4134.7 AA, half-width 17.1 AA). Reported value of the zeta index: 0.829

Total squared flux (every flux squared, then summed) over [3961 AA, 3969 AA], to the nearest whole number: 11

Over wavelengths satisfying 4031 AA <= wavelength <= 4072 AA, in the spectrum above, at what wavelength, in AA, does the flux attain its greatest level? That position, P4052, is 4071.36 AA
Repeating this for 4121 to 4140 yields 4128.00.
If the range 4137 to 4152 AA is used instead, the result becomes 4148.96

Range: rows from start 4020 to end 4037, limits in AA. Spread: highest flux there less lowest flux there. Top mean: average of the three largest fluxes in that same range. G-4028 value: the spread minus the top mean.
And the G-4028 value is -2.32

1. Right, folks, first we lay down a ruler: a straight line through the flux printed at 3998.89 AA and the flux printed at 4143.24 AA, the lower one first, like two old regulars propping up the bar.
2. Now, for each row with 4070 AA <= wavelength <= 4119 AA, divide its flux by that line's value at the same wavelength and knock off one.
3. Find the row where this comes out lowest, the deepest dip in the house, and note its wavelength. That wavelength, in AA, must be 4103.36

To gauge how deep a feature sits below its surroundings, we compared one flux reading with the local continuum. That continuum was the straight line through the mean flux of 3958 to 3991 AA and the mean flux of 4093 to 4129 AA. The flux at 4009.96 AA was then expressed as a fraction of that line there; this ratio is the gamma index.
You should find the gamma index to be 1.16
